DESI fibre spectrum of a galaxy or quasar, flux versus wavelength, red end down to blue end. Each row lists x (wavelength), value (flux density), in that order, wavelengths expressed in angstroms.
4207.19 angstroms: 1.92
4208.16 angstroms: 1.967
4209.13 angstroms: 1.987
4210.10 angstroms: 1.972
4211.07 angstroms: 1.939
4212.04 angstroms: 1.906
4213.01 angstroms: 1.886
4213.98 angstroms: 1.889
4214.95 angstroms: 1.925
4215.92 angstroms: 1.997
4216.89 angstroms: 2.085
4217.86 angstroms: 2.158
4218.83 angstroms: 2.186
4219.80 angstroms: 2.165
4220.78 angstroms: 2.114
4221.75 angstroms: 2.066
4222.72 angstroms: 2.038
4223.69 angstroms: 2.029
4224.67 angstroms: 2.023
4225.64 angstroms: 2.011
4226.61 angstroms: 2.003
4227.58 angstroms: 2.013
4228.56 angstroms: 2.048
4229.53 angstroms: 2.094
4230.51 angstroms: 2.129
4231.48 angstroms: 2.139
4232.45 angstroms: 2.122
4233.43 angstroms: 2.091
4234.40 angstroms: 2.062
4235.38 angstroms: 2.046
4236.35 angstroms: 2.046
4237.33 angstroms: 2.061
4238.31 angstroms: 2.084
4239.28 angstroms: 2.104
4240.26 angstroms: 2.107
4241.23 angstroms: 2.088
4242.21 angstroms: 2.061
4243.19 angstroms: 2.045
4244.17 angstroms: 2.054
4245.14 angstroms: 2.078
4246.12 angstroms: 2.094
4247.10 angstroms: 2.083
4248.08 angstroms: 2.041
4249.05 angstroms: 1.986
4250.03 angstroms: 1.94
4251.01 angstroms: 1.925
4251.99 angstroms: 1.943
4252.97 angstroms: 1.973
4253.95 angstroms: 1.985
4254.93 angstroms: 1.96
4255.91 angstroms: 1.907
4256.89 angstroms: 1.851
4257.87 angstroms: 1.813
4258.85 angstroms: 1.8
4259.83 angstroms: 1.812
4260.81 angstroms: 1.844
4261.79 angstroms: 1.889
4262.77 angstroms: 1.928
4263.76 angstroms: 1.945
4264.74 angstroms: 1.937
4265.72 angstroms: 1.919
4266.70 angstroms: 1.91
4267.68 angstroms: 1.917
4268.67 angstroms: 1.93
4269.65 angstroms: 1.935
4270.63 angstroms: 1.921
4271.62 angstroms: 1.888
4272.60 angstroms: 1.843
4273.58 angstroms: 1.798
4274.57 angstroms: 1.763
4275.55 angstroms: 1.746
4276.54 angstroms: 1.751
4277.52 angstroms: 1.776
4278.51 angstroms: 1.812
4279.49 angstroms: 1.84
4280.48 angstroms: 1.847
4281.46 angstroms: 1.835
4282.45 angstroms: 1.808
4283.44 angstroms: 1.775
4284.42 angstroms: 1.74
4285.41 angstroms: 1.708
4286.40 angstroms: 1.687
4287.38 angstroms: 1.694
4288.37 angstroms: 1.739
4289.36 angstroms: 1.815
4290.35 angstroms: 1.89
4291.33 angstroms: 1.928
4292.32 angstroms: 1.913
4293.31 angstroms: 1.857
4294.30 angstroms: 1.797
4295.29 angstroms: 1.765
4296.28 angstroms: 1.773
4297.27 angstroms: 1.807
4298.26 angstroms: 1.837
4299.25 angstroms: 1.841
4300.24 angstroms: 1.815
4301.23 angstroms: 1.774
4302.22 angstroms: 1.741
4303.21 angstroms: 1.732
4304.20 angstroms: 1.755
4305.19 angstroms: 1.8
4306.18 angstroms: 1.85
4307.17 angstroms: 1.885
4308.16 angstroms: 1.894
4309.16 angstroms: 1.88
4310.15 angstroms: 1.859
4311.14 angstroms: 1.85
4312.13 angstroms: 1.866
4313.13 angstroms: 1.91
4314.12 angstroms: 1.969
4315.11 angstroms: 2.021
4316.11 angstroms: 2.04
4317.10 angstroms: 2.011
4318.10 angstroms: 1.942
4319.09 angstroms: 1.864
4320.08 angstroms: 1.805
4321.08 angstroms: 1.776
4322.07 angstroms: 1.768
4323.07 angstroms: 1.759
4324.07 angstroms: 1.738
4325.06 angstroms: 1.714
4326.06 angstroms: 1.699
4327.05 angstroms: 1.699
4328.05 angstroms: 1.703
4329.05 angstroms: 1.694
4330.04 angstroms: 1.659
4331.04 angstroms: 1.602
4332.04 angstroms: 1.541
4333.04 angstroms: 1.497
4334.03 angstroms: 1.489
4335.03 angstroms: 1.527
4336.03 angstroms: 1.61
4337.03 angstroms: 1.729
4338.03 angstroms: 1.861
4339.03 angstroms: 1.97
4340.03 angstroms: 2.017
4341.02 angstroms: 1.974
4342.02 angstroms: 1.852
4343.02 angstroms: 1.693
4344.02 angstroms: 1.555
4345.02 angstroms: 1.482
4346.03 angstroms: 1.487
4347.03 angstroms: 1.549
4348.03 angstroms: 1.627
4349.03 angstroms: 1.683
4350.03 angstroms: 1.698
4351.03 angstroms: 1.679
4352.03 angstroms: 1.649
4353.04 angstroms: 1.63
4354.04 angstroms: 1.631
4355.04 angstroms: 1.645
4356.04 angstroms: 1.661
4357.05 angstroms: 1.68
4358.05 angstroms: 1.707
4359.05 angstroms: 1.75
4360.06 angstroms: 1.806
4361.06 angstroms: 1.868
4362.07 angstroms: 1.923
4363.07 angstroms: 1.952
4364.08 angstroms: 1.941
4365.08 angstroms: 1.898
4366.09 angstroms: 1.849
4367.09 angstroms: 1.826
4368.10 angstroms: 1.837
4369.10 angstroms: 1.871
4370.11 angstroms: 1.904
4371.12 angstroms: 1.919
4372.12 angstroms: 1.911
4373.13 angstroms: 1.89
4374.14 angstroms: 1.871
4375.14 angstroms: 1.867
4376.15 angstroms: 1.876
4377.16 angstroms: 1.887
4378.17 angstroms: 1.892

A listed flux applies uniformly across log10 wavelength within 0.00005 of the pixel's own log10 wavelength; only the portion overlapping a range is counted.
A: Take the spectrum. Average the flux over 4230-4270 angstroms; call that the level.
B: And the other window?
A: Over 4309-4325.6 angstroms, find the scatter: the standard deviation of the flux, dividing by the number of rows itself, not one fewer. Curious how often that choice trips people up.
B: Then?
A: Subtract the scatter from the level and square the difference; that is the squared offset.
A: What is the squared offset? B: 3.6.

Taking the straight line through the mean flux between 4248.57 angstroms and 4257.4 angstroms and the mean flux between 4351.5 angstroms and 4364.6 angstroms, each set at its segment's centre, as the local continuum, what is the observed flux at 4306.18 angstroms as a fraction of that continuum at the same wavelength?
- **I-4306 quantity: 1.00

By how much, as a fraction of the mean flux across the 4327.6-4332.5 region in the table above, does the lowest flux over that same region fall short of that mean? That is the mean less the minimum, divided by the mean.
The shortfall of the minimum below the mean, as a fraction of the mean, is 0.060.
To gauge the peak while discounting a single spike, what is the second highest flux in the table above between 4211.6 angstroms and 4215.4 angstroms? 1.906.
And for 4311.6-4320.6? 2.021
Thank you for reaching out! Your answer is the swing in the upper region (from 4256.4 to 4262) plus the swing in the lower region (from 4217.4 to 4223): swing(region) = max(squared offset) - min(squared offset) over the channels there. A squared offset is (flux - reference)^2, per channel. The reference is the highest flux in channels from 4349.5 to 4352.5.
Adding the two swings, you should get 0.15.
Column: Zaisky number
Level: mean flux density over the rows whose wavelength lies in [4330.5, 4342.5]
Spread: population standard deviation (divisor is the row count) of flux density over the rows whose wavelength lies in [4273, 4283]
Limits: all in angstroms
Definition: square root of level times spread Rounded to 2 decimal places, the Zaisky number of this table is 0.25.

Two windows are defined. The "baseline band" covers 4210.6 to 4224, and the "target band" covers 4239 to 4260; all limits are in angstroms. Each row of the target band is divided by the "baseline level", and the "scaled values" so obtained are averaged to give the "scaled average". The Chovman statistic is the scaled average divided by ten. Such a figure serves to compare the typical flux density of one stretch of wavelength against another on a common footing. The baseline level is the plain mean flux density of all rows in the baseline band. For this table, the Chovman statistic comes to 0.098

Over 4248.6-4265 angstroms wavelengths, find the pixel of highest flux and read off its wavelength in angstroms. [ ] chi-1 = 4249.05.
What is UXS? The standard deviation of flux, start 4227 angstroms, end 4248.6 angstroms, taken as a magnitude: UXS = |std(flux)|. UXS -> 0.03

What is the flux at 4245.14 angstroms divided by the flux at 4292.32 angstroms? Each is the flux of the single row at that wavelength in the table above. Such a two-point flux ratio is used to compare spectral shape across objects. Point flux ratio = 1.09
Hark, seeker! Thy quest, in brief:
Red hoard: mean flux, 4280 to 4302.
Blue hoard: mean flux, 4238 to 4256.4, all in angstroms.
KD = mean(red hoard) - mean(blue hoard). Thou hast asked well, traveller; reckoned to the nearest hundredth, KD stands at -0.22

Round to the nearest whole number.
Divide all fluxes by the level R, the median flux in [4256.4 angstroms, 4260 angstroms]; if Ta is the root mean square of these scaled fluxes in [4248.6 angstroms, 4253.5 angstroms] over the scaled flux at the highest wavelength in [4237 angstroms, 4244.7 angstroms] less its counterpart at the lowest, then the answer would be -279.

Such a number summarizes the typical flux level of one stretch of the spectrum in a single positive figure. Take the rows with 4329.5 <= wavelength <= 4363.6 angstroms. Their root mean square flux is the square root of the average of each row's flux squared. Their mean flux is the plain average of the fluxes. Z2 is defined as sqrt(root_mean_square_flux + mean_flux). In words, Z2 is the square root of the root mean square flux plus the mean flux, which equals 1.84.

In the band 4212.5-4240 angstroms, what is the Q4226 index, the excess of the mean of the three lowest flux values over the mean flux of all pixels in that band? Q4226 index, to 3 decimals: -0.158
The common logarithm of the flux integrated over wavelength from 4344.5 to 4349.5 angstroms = 0.89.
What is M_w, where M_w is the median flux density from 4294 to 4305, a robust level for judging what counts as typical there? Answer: 1.77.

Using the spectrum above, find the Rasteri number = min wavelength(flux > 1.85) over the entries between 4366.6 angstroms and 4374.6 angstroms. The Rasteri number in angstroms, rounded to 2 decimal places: 4369.10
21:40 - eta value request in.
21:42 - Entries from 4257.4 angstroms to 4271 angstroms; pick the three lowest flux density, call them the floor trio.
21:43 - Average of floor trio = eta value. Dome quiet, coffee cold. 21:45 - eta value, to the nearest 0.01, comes 1.81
